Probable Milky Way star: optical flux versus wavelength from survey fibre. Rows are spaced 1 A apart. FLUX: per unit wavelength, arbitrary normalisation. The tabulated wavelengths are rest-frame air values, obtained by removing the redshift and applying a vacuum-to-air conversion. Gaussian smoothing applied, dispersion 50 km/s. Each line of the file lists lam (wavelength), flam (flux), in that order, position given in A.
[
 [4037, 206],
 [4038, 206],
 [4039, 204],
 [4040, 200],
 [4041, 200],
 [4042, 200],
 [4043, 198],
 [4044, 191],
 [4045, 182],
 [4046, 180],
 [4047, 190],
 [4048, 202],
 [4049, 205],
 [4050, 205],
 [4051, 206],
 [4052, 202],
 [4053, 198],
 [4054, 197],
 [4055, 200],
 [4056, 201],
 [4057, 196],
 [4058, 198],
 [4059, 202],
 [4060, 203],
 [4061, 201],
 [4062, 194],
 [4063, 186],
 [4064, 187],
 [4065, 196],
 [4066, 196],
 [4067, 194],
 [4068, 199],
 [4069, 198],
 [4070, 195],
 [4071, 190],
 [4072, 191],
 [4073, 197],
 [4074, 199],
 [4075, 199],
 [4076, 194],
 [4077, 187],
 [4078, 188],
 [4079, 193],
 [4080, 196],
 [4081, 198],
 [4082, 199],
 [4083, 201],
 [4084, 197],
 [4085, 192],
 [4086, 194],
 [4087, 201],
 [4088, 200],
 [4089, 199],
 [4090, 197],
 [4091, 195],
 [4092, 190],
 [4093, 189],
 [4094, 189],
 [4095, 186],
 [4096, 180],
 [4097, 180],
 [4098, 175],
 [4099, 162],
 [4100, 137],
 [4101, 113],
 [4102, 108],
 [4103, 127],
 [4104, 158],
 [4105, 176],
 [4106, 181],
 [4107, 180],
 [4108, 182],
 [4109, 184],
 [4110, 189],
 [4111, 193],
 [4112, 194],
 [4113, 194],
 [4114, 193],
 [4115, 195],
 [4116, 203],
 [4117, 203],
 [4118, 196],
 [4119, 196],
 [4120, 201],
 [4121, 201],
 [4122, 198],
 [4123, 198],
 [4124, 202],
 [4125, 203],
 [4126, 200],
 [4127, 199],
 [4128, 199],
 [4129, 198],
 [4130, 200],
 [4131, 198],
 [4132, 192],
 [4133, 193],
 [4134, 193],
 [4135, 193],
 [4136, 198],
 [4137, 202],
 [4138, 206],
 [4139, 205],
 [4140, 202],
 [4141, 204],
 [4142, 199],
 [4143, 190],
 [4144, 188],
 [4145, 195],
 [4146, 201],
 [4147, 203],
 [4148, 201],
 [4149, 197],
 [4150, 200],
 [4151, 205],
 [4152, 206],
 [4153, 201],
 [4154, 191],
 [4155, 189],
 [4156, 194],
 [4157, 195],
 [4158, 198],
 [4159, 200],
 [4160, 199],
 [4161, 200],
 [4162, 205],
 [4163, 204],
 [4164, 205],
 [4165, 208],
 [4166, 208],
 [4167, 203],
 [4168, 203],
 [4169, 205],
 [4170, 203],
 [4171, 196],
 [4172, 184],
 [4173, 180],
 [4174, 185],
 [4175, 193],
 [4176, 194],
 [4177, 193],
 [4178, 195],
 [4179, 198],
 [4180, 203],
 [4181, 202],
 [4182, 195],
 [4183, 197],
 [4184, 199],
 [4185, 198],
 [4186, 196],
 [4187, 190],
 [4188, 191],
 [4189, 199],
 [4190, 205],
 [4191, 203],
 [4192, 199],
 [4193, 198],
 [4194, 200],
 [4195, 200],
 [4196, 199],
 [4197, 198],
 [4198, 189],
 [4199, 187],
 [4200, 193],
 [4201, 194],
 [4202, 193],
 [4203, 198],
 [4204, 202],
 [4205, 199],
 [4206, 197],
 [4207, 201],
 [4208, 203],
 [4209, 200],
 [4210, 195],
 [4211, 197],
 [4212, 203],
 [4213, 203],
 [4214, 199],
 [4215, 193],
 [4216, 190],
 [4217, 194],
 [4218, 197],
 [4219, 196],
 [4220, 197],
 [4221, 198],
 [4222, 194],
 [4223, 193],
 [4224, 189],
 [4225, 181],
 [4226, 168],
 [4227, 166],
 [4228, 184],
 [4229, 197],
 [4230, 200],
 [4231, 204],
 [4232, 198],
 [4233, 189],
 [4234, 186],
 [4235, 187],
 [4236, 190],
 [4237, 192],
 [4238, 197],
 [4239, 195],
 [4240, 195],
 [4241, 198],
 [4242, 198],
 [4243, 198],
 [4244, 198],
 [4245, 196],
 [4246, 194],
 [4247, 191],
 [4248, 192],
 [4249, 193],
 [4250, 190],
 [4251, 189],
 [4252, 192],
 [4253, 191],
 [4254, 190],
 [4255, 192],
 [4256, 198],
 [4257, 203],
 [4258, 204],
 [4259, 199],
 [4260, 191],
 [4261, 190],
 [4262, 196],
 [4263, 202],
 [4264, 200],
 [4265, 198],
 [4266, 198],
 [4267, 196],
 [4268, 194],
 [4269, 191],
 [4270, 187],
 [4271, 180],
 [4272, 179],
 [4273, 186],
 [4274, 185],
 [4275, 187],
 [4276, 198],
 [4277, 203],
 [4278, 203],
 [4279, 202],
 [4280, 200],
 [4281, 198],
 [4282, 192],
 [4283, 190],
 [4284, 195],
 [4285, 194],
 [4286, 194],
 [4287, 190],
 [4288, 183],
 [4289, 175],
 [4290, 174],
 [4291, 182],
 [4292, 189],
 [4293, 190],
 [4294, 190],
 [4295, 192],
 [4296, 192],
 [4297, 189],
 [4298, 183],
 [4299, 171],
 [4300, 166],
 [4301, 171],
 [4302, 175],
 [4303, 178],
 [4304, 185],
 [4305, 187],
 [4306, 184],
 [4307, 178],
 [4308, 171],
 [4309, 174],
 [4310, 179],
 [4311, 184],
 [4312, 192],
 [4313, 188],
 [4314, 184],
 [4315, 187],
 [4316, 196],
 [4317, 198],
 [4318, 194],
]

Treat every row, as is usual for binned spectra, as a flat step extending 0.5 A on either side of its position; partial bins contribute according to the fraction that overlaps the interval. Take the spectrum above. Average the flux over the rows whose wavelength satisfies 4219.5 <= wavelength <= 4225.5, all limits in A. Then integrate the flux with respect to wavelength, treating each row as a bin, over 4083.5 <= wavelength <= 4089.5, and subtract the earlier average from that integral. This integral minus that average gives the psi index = 991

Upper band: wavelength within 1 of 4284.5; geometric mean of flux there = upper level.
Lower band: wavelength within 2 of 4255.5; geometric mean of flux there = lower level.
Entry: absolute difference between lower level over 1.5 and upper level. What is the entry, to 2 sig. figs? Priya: 64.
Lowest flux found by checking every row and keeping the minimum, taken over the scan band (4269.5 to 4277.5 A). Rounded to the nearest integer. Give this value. 179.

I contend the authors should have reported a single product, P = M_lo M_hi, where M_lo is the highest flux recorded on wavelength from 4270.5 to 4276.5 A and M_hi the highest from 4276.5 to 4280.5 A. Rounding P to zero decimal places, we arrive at 40194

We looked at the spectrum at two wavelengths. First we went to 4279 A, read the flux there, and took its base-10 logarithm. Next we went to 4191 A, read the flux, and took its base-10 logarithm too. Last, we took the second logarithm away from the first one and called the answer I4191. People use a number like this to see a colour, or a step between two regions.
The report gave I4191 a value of -0.002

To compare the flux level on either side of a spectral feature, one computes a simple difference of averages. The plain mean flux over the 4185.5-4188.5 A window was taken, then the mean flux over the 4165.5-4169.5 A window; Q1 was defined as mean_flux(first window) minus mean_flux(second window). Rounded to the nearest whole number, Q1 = -12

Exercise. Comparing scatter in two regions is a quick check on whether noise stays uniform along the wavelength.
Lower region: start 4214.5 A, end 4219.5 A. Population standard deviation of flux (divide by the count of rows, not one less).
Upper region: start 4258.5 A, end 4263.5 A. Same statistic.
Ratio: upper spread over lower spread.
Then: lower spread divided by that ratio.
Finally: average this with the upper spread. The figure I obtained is 2.9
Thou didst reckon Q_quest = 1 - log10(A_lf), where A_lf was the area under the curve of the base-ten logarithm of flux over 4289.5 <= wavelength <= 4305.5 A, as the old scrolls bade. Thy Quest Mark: -0.558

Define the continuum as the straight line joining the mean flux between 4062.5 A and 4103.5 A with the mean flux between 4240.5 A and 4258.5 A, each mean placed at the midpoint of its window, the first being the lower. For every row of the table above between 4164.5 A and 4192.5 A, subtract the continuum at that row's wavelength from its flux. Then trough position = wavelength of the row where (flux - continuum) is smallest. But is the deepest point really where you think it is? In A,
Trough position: 4173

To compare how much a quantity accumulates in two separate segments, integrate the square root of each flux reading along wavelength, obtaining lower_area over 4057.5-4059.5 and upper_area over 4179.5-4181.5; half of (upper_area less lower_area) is 0.1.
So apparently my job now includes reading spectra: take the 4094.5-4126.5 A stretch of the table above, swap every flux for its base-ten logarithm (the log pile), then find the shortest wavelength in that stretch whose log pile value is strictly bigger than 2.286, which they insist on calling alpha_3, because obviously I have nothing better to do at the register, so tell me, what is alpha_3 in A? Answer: 4112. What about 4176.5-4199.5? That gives 4178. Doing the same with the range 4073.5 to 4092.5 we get 4074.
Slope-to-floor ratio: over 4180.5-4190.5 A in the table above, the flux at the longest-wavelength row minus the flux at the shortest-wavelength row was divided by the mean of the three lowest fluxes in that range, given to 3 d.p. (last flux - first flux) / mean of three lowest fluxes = 0.016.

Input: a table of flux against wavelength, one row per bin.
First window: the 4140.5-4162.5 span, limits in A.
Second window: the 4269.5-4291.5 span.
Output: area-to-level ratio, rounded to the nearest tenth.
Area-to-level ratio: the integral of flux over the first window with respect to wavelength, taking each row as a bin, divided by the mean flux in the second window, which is 23.0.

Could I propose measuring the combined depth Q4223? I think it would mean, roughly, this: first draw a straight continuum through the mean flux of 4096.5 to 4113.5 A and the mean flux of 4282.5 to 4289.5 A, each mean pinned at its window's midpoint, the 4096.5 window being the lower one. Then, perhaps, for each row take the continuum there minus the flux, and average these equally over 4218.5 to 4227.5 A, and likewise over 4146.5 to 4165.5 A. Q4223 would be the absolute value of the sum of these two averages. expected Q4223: 33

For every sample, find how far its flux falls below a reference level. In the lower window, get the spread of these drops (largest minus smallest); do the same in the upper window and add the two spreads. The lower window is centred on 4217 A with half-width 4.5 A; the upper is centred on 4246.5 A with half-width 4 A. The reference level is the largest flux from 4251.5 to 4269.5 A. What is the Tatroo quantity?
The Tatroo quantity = 21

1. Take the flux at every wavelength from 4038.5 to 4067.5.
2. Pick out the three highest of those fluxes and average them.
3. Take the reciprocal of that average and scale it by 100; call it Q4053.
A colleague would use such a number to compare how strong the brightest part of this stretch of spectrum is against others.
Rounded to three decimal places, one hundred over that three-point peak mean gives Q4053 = 0.487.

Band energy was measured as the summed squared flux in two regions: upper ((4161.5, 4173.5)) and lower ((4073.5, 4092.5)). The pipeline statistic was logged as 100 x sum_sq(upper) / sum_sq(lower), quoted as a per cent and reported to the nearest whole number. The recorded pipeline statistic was 66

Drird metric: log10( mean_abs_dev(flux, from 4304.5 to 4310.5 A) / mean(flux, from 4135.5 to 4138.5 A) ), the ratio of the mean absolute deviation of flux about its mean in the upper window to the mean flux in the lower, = -1.65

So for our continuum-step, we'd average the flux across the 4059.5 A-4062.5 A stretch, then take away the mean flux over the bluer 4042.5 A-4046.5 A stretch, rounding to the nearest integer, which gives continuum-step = 12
